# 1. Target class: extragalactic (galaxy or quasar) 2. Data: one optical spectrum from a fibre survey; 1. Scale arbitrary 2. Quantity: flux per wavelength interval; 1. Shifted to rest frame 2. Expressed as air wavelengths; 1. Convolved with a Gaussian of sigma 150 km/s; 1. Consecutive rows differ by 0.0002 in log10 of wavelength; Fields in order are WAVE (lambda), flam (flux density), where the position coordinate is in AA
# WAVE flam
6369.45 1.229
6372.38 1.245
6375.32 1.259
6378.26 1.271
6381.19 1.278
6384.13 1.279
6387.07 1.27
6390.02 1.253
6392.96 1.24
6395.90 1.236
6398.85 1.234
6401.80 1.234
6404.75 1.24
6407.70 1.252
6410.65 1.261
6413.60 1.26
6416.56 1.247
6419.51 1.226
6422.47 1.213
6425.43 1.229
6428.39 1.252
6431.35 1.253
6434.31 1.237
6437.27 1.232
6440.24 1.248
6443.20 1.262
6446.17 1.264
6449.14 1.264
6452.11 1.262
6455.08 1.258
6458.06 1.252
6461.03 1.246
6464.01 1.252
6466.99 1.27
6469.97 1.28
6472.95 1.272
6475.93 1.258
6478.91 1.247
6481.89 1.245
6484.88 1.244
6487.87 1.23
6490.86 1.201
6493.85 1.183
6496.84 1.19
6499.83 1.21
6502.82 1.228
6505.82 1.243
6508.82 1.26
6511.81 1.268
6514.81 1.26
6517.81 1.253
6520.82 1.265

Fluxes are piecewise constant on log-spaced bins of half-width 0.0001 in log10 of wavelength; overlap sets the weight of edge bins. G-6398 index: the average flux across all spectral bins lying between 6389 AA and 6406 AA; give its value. 1.24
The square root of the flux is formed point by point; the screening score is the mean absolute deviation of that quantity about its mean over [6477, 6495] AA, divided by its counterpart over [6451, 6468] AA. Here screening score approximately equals 3.4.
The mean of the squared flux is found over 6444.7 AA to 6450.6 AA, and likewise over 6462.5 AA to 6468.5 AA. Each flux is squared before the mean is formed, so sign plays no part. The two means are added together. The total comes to 3.19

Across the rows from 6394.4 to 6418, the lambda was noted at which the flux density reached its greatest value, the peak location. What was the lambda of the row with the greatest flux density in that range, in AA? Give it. 6410.65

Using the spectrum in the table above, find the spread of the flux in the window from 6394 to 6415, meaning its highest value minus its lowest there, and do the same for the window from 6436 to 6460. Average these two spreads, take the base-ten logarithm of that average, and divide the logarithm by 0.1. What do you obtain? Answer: -15.3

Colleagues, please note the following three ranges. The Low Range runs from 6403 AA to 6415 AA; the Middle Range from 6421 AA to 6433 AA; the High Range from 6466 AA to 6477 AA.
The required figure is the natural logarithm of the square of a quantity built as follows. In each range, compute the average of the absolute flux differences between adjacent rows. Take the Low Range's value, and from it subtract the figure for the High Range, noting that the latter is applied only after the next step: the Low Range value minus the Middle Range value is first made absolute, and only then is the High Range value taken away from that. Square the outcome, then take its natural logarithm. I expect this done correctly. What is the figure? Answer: -10.7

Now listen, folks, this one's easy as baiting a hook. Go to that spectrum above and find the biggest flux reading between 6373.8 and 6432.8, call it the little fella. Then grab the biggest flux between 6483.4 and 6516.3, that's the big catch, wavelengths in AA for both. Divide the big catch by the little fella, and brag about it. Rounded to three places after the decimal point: 0.991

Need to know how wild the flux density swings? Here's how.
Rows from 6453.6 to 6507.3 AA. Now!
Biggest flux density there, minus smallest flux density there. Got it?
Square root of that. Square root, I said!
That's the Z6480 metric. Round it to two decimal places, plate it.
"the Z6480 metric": 0.31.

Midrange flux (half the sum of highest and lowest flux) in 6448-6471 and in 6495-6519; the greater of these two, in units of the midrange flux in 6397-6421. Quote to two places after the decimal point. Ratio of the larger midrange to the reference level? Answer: 1.02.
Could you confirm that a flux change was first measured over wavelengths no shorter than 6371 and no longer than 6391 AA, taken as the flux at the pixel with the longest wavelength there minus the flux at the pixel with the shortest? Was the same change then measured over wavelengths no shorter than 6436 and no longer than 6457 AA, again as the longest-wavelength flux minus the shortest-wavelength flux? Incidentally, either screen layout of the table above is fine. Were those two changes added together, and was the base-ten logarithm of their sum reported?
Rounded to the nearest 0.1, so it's -1.5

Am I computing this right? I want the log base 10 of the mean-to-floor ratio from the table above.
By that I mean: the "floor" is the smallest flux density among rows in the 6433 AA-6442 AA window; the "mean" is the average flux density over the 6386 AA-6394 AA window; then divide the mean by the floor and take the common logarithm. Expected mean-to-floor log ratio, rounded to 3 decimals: 0.008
